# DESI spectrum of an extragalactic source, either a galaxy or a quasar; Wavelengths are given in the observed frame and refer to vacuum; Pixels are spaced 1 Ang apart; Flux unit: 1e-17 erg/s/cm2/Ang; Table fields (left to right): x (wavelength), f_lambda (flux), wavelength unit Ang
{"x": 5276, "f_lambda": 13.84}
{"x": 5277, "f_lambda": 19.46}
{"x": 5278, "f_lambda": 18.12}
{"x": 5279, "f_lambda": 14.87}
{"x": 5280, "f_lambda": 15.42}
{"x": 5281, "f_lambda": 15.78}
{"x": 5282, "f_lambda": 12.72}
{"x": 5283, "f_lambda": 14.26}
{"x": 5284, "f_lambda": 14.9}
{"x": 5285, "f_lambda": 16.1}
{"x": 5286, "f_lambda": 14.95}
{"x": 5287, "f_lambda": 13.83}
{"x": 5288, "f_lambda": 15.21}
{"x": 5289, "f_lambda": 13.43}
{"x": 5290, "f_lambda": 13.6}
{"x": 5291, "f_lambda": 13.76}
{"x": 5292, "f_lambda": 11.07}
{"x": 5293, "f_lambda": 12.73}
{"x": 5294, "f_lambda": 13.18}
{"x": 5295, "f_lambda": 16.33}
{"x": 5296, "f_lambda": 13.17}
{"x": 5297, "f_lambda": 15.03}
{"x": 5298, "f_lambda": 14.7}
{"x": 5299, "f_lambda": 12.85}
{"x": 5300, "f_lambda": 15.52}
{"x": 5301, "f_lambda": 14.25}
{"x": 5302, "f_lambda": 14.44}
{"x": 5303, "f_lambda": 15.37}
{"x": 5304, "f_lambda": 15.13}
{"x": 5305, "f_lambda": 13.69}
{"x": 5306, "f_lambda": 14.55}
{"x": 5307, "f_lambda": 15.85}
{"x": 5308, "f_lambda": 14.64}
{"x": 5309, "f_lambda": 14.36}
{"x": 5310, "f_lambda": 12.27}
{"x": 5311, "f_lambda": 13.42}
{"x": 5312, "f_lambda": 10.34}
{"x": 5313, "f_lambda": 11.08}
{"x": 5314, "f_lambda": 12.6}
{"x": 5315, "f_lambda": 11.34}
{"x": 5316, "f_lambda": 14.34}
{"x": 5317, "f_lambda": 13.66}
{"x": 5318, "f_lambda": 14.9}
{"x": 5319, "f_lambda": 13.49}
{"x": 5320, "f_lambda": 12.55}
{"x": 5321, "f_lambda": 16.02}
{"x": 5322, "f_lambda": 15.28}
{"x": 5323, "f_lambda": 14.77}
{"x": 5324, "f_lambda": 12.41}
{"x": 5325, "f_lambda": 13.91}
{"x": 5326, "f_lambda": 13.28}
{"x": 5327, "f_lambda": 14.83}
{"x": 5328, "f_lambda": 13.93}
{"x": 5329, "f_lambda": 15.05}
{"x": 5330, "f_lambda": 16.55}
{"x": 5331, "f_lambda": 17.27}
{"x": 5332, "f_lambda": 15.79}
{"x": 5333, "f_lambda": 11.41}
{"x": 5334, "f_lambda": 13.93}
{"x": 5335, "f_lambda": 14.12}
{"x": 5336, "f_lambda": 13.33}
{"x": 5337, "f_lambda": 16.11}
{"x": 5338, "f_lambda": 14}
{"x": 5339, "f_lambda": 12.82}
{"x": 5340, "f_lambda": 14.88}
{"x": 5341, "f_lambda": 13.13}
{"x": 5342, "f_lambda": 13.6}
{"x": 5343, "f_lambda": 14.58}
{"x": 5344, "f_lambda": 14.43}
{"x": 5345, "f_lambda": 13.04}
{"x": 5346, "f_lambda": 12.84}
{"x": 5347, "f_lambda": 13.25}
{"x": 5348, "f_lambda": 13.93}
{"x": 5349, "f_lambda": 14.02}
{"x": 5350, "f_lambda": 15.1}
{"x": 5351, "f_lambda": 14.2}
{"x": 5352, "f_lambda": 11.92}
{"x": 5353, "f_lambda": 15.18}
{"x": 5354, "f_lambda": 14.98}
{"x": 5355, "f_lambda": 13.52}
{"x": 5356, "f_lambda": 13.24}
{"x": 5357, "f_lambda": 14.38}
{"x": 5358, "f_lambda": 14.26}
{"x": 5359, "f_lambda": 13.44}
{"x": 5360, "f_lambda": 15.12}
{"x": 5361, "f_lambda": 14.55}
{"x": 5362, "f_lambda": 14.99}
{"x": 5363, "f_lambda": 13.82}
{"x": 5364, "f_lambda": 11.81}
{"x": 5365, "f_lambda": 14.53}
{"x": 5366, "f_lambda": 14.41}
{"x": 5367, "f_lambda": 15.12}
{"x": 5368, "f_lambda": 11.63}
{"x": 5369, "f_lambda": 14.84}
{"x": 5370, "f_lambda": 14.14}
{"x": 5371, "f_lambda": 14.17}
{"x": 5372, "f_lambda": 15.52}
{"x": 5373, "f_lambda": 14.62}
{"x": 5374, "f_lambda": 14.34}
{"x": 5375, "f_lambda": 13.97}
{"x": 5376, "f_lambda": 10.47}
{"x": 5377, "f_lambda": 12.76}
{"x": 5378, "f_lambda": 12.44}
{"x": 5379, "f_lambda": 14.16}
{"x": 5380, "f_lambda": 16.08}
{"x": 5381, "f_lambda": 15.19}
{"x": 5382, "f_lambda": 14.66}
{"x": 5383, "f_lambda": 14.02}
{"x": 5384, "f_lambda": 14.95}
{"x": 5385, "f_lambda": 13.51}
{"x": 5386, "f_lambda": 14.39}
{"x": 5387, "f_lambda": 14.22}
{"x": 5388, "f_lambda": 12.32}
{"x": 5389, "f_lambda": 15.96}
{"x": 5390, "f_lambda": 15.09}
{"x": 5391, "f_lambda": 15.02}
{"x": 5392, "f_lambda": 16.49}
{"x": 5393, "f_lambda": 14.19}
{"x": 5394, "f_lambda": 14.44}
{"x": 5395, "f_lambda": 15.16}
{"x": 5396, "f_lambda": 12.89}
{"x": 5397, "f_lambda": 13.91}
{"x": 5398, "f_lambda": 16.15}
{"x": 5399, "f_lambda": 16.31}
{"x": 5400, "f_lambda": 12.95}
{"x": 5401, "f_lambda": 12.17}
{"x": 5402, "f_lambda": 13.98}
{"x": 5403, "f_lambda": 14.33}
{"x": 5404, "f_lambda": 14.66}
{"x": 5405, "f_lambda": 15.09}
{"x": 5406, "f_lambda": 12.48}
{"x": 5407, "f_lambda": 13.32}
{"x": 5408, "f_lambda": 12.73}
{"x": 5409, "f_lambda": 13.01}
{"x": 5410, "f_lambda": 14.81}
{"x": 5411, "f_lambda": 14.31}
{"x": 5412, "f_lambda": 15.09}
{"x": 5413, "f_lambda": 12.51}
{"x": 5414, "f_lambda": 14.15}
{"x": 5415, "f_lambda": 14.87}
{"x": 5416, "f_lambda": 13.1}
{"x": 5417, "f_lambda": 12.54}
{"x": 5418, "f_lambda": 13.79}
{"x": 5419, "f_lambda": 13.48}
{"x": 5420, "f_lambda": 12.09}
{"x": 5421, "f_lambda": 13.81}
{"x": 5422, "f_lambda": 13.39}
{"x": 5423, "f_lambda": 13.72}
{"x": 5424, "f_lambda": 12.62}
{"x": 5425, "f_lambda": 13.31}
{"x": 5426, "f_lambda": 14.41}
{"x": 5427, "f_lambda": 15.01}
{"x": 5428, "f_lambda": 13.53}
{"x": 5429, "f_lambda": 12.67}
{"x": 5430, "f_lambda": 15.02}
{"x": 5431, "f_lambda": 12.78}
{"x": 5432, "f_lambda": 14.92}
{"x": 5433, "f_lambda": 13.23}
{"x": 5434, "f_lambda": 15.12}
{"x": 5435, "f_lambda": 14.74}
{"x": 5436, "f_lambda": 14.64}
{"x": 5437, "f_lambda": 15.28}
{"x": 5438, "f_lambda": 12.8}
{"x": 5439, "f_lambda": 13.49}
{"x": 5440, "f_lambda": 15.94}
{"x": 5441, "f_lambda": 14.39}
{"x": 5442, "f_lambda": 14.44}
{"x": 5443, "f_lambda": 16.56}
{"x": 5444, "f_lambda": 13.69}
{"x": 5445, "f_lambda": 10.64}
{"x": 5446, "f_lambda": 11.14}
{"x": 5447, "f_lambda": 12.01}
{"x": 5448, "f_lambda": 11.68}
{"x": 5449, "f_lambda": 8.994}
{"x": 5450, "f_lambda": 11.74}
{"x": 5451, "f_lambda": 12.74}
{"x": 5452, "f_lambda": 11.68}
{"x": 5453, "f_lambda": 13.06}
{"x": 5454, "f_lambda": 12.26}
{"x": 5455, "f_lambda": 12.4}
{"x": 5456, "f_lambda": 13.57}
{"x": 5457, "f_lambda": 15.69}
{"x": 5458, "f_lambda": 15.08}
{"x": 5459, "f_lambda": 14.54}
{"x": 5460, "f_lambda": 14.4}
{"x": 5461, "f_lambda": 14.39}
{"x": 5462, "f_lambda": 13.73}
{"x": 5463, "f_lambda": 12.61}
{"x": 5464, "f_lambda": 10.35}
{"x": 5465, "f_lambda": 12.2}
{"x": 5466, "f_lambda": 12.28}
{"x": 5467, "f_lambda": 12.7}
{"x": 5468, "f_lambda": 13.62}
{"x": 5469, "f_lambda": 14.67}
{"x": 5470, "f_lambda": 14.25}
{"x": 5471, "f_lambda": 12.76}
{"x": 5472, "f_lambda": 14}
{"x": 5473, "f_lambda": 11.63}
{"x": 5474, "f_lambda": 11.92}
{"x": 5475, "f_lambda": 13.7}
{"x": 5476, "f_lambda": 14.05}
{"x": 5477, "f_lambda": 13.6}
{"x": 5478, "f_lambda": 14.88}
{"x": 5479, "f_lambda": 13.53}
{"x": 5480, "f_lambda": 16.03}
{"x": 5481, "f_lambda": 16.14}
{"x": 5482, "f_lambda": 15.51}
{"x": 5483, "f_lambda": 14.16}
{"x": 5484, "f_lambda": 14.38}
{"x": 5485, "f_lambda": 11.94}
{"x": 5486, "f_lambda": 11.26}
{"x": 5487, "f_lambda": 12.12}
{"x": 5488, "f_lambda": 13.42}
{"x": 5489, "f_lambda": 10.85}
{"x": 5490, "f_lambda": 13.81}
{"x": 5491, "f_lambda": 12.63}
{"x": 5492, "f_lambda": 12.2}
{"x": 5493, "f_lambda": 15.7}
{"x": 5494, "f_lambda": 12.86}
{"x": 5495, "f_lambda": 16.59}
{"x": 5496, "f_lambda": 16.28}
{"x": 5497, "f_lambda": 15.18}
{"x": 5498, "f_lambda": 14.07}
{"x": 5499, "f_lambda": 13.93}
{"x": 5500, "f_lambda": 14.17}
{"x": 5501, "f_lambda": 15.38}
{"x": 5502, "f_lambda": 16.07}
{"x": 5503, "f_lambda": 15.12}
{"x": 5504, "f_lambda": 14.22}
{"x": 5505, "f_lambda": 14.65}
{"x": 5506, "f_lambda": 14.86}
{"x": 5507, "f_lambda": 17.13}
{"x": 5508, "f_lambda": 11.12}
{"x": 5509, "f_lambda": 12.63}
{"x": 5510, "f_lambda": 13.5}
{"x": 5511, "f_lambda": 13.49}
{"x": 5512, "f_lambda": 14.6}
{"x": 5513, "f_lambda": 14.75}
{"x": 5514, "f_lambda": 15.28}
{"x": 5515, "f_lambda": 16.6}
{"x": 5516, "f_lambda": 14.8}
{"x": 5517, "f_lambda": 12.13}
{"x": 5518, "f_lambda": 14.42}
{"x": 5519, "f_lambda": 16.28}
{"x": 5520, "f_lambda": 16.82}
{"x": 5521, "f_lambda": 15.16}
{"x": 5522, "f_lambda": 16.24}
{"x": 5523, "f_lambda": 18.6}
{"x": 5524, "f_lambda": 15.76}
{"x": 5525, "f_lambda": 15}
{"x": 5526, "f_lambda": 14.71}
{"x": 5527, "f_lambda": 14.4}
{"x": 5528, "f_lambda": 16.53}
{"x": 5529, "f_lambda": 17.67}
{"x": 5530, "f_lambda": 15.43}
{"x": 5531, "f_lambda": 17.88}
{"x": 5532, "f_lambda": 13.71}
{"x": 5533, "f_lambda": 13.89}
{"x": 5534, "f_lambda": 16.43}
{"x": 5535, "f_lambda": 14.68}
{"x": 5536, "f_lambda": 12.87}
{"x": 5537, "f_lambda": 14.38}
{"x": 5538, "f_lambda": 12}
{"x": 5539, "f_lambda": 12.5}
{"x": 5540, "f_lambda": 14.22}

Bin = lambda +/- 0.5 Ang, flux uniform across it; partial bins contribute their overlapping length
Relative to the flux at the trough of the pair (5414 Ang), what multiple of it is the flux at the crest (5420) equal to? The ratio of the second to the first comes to 0.85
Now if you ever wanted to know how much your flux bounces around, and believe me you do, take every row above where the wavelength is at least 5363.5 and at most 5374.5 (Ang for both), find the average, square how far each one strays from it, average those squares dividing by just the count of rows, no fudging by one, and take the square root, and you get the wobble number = 1.19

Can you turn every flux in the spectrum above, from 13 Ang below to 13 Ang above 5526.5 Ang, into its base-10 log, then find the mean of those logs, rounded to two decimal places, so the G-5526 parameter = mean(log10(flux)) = 1.18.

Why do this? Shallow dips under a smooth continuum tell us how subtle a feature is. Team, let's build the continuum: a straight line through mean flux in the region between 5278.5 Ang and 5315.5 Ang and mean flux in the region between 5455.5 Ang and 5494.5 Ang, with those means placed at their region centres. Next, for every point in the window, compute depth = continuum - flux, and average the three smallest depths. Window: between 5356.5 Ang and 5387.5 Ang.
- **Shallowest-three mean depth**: -1.83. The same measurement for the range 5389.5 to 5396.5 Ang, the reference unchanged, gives -1.85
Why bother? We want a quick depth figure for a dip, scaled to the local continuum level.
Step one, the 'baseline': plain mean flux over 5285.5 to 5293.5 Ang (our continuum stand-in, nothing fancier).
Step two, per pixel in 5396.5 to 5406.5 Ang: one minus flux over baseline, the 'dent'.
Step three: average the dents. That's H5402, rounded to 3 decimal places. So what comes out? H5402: -0.046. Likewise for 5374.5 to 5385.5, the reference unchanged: -0.020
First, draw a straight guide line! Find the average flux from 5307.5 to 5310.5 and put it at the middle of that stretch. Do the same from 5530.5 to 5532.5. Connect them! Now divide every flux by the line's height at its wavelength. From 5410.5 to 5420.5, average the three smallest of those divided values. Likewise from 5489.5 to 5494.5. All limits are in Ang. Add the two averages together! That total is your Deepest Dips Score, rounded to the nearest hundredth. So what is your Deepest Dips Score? 1.65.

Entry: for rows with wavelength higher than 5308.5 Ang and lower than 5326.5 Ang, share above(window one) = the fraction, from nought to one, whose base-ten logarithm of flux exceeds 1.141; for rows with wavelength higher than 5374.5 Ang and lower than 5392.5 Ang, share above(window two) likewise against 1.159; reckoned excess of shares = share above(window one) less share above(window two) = -0.1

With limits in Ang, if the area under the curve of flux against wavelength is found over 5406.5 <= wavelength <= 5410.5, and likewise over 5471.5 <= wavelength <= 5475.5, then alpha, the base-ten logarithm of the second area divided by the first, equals -0.022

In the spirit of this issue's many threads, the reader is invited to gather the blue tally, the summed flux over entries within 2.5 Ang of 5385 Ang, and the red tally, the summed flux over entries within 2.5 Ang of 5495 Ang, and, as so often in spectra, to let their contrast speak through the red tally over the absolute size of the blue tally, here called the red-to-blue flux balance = 1.08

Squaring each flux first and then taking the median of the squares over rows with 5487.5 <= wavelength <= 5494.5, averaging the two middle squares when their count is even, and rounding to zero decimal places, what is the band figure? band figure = 165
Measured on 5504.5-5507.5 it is 221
